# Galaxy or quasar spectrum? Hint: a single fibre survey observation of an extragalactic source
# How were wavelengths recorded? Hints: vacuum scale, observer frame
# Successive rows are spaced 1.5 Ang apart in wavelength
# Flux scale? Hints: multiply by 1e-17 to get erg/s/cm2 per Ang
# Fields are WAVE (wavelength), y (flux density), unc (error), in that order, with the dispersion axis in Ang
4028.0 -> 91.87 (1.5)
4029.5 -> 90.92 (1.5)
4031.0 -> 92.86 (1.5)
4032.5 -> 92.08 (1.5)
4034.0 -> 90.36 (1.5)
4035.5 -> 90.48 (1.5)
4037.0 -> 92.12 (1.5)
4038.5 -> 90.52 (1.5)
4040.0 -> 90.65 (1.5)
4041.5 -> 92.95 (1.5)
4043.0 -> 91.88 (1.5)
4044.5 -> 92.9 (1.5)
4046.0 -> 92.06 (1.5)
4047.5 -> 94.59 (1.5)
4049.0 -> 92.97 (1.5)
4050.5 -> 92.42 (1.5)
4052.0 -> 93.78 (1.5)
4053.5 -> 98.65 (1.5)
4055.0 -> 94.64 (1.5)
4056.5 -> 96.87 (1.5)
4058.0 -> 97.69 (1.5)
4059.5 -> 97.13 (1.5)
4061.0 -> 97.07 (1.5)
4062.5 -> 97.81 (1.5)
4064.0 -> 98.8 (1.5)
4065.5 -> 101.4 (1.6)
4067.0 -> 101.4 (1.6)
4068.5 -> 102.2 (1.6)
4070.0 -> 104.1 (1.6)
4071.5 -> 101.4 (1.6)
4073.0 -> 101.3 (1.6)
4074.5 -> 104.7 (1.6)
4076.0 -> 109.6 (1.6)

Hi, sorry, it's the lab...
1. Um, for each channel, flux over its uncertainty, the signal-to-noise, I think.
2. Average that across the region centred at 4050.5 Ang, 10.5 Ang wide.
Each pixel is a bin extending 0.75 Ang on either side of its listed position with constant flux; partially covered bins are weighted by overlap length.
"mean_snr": 62.8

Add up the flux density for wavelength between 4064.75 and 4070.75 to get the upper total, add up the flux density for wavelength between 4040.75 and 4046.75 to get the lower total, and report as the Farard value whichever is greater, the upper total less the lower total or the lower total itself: 369.8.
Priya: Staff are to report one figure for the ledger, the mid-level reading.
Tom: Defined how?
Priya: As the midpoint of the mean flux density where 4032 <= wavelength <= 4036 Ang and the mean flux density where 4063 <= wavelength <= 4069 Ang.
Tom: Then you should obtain 96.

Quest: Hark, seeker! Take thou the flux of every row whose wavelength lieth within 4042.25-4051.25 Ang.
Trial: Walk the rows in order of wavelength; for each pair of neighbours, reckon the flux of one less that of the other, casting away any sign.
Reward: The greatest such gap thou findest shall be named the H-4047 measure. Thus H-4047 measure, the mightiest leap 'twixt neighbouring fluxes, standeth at 2.5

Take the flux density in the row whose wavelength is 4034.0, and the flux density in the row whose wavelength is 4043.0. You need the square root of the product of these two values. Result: 91.1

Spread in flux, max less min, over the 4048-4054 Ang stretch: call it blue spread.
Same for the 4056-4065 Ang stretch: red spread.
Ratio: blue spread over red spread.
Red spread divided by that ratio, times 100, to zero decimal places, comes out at 60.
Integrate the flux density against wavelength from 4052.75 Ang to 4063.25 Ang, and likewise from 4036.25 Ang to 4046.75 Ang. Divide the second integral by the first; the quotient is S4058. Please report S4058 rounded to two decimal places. 0.95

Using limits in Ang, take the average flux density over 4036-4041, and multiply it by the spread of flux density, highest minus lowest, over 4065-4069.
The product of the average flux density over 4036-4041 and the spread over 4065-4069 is 73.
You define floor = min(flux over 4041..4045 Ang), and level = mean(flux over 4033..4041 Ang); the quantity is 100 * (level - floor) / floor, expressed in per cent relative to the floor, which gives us -1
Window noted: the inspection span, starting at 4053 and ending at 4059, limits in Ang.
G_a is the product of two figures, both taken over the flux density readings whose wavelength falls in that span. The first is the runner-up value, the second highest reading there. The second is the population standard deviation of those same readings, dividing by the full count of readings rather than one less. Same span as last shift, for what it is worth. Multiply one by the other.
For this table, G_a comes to 145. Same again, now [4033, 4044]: 87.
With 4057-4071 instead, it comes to 249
